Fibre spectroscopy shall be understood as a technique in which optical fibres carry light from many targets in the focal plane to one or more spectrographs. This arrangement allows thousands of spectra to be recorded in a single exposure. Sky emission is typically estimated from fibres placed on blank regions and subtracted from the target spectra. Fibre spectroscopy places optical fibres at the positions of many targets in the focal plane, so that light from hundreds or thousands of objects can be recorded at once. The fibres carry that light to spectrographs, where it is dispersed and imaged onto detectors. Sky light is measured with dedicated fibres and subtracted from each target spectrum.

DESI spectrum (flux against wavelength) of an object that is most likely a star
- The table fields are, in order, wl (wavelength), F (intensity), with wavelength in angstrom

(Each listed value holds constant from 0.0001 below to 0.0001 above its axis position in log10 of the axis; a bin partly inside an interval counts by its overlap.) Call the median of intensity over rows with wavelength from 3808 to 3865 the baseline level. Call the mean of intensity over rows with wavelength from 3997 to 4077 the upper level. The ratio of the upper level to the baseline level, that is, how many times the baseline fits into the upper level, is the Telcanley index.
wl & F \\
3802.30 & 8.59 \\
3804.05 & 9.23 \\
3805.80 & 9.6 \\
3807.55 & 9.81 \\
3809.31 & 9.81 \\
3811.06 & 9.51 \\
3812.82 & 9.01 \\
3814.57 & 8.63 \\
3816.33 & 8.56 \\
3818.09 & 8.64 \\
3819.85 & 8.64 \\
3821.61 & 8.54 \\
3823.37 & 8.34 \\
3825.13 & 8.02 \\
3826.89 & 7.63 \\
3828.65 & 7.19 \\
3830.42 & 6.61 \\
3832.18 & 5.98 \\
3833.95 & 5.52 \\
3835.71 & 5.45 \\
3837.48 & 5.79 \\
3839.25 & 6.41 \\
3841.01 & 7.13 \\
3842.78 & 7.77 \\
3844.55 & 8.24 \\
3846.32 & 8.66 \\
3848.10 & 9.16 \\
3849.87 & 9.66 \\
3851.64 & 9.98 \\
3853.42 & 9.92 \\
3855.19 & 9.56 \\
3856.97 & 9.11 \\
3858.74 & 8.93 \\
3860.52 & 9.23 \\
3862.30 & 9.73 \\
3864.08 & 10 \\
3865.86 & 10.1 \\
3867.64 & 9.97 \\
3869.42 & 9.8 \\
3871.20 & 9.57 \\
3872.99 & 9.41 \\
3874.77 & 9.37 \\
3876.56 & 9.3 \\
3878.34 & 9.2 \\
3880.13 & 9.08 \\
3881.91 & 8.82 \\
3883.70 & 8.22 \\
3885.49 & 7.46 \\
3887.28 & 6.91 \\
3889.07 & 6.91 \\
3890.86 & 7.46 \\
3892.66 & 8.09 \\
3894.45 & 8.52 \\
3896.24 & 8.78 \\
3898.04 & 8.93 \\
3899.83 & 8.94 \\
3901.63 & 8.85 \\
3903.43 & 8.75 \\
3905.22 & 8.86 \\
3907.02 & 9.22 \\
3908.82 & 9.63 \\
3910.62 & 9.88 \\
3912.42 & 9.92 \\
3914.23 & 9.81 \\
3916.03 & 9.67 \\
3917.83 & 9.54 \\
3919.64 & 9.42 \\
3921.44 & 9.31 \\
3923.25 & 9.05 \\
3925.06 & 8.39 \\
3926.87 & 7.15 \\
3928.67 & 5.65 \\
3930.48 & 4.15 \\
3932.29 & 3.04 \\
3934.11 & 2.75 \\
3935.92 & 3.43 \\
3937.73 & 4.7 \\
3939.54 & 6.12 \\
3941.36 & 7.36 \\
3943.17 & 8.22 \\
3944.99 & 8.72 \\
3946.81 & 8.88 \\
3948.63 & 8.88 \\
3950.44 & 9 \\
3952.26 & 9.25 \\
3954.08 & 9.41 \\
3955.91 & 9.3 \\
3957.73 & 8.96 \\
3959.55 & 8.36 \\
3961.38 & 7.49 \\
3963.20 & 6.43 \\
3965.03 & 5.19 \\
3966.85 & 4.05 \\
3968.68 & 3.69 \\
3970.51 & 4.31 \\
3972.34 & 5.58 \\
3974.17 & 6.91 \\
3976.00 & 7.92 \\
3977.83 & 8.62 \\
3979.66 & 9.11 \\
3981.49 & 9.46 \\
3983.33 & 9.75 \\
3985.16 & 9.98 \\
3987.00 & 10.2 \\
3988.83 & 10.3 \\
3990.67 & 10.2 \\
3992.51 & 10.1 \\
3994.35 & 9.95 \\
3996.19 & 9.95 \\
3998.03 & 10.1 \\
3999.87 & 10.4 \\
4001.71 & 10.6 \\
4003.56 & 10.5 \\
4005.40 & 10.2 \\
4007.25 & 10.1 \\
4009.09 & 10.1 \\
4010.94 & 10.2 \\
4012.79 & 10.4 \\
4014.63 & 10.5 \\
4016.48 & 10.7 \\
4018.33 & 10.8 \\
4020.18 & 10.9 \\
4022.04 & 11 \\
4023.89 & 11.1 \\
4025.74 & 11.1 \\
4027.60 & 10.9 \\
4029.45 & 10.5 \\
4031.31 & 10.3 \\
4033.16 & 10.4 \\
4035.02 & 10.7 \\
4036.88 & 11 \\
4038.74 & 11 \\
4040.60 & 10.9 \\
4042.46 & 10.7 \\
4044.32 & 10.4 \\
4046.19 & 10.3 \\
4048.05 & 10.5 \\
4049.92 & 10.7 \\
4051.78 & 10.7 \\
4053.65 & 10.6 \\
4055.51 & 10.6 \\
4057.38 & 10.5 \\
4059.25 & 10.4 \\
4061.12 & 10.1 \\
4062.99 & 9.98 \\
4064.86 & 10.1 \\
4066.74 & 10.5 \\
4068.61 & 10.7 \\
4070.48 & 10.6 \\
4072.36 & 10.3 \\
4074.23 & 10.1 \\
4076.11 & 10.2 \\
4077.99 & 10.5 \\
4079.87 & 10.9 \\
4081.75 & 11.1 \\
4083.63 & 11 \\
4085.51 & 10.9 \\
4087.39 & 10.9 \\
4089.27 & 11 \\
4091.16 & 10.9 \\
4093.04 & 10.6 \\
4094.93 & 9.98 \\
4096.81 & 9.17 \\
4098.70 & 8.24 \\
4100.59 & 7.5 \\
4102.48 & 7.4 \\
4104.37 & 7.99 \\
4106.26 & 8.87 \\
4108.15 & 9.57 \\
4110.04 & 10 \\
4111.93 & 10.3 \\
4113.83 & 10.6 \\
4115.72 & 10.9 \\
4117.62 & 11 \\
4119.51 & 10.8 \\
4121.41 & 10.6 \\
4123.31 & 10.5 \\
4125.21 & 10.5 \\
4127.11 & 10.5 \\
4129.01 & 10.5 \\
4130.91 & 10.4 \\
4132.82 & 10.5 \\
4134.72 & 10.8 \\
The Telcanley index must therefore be 1.22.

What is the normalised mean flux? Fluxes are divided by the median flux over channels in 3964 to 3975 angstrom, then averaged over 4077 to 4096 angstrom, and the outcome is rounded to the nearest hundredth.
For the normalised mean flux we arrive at 2.27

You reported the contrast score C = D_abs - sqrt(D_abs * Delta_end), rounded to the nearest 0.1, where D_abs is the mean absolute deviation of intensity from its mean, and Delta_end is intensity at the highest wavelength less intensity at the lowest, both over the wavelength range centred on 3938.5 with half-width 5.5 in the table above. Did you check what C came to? -1.3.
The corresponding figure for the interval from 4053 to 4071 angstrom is 0.2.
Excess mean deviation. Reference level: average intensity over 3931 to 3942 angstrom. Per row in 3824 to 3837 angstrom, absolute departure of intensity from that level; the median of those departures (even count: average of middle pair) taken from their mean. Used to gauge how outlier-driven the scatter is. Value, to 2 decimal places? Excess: 0.02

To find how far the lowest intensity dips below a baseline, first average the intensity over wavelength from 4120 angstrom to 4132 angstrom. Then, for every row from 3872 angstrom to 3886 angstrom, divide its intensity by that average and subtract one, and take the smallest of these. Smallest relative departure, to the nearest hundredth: -0.29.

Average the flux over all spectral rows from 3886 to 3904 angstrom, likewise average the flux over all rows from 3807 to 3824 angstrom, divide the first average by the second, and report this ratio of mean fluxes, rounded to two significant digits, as 0.92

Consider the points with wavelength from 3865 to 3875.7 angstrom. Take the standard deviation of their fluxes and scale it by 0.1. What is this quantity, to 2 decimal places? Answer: 0.03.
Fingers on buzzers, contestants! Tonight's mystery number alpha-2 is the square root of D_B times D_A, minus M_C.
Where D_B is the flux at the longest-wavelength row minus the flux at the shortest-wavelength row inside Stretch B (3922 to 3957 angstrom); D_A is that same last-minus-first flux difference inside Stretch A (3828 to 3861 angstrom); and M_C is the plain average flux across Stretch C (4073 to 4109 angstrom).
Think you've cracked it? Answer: -9.1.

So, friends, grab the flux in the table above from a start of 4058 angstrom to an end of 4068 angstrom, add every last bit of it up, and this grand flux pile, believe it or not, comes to 51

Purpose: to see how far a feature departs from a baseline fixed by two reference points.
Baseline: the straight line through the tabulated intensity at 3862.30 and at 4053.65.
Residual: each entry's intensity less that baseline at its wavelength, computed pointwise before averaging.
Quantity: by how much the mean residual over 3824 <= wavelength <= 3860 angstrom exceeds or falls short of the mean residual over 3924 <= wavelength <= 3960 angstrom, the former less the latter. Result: 1.2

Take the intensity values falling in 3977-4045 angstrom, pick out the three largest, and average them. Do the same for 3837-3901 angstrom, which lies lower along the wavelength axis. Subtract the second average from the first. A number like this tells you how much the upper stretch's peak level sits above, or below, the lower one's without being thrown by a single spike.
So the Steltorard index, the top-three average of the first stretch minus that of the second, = 1.0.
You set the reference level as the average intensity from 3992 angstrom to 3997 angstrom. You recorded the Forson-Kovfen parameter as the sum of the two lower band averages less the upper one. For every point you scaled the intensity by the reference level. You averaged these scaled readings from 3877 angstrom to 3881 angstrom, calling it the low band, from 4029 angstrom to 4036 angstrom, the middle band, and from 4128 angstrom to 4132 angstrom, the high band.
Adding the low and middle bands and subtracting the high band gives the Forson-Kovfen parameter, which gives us 0.92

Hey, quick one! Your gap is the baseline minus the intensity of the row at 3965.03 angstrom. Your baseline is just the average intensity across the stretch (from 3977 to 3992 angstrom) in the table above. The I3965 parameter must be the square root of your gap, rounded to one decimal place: 2.1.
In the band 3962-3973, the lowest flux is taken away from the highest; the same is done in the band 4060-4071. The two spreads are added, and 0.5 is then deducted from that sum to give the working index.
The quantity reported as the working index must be 3.0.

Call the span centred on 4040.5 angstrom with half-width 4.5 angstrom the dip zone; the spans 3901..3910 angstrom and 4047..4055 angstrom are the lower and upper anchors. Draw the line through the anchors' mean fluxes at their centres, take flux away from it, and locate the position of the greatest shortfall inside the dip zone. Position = 4044.32 angstrom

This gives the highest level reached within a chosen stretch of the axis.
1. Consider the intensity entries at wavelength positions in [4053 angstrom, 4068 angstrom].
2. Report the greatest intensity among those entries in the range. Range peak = 10.6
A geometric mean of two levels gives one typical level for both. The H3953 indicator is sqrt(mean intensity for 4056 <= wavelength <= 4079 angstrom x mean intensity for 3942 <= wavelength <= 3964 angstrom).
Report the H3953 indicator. 9.4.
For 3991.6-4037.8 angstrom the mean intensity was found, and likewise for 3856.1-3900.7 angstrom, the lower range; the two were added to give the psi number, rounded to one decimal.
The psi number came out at 19.4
